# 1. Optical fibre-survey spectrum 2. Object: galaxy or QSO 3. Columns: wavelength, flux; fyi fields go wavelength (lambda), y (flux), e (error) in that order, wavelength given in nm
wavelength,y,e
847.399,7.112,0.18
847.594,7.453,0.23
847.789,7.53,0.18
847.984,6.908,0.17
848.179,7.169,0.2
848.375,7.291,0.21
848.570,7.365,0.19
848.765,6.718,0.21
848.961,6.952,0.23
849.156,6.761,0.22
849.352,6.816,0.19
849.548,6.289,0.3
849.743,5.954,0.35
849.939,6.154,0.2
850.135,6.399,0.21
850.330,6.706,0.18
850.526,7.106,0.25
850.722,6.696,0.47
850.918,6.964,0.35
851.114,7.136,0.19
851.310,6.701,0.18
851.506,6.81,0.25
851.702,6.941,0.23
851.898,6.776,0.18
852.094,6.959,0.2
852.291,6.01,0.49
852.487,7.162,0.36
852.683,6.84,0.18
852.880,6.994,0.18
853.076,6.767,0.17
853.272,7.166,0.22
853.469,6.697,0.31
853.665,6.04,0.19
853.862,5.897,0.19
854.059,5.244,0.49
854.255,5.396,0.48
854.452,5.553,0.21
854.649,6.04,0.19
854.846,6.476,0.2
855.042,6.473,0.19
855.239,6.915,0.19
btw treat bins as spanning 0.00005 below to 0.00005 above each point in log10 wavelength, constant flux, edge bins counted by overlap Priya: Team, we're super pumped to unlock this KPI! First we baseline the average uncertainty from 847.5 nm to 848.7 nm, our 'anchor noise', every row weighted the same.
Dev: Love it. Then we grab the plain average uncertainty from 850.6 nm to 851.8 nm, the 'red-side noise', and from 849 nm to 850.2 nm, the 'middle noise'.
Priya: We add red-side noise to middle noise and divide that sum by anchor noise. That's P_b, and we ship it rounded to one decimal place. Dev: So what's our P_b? 2.7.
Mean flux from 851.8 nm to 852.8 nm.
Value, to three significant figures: 6.75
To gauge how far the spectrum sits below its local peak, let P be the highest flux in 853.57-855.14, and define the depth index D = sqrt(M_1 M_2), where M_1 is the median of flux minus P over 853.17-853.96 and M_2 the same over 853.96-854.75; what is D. 0.33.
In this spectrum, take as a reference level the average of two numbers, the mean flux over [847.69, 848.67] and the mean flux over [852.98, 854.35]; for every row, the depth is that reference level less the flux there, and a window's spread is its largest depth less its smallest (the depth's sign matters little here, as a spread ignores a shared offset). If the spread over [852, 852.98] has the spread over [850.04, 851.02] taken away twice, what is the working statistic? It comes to -0.26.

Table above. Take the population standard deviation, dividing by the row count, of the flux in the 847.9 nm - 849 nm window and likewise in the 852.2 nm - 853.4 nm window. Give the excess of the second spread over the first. 0.17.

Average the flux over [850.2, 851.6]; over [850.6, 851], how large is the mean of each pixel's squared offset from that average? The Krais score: 0.02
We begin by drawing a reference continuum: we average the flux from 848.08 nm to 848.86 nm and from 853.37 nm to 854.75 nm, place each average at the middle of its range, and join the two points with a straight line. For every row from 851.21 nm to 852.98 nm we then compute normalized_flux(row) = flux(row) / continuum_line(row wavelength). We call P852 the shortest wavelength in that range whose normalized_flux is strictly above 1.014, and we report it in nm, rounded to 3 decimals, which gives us 851.310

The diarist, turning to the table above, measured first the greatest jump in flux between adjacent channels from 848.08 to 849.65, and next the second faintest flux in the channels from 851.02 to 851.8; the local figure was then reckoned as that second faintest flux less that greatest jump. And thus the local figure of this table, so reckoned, 6.2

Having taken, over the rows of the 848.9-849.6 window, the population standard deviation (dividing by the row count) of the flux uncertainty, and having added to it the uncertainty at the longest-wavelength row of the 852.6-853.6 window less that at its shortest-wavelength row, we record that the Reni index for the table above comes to 0.17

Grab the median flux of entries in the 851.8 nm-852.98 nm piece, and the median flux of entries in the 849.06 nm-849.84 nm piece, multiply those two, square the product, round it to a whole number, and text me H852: 2027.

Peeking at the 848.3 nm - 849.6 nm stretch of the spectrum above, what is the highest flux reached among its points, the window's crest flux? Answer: 7.365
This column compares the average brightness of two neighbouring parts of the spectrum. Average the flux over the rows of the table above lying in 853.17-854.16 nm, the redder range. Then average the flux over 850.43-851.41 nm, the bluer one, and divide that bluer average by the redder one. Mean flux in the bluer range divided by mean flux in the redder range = 1.11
